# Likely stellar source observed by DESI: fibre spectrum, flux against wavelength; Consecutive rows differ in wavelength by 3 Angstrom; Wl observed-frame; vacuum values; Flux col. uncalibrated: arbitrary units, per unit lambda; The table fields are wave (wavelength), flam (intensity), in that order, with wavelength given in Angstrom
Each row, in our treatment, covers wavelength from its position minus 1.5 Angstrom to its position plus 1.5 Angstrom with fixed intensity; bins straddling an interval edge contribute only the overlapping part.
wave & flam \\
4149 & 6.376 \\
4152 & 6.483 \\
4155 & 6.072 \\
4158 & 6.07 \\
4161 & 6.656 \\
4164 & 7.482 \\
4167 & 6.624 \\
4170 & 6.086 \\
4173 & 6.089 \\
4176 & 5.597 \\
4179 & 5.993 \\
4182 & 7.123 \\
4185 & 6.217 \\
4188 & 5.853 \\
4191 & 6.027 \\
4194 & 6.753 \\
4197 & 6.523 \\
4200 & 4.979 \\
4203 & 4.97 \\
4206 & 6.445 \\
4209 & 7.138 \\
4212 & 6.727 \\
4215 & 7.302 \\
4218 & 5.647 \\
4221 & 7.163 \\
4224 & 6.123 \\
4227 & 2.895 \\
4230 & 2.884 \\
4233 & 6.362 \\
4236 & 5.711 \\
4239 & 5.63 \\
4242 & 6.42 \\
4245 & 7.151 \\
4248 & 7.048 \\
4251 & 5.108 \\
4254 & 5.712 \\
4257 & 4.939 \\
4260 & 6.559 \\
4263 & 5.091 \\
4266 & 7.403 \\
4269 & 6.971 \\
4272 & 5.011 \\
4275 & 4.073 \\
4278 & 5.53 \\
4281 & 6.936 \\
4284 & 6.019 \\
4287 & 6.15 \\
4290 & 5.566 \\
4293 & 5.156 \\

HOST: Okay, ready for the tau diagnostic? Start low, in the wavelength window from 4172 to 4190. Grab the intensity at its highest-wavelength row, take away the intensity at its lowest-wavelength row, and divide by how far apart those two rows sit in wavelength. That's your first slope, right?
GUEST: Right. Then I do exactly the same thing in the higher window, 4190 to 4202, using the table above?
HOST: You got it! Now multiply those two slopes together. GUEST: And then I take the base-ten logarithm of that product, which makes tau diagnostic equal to -2.7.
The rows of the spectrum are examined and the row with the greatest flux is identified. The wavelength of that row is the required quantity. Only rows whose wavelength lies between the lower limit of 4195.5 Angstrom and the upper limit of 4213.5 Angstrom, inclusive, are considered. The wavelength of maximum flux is 4209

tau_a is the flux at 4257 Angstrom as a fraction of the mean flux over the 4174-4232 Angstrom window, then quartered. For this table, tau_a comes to 0.209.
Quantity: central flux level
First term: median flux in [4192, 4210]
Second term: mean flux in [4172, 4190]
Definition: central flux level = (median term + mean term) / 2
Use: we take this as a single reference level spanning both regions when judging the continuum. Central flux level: 6.31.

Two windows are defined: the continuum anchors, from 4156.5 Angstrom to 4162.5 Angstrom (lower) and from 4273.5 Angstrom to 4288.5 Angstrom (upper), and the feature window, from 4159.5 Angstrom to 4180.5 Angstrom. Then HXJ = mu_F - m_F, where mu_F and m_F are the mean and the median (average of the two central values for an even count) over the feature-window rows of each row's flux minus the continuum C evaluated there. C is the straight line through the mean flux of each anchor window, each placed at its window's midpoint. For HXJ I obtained 0.26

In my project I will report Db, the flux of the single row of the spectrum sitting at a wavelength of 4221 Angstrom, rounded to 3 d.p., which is 7.163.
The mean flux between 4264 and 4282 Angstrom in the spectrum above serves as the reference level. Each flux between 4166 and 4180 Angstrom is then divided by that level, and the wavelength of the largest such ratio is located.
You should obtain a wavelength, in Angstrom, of 4167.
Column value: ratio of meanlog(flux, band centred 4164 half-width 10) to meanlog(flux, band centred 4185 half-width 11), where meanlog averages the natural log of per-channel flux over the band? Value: 1.02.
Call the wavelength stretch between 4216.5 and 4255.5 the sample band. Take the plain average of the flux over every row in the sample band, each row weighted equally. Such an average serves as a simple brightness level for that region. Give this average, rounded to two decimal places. 5.68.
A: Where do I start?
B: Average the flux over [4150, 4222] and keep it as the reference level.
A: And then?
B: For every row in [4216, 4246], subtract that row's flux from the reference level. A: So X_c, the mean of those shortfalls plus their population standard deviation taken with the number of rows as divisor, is 2.2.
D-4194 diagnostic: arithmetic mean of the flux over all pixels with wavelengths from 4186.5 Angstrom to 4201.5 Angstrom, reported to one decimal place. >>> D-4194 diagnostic 6.0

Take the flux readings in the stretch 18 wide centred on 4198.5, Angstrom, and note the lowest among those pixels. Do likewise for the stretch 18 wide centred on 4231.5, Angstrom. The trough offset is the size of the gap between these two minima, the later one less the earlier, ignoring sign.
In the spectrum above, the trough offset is 2.1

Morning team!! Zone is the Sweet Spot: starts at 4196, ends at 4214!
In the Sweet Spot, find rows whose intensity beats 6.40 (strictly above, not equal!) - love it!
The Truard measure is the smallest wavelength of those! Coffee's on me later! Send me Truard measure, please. 4197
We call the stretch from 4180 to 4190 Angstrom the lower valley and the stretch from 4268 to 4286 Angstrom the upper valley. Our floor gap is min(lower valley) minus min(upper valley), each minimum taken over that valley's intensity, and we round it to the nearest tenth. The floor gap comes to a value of 1.8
